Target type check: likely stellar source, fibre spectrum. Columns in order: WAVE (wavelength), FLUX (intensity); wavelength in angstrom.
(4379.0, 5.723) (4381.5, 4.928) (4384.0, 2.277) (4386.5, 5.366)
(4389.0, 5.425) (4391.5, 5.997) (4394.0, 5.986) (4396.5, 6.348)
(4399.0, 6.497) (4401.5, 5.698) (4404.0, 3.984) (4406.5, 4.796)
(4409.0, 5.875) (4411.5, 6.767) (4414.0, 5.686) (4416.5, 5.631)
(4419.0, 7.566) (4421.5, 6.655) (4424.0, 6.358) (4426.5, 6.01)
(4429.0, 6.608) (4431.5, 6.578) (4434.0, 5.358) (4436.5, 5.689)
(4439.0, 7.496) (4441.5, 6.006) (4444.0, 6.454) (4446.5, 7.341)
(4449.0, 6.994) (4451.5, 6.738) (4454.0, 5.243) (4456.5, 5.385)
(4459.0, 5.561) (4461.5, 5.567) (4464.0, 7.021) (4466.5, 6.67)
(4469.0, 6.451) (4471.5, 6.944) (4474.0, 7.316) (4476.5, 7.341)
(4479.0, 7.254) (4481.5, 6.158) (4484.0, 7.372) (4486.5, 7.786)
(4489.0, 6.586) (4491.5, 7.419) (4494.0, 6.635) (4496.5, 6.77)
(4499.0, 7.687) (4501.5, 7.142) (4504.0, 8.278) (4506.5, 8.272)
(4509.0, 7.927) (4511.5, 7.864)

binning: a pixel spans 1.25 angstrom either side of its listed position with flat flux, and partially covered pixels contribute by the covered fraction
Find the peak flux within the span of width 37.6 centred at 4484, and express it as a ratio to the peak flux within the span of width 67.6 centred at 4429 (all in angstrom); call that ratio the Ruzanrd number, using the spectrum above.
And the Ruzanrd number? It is 1.03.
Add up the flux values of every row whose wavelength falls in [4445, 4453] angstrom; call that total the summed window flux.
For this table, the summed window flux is 21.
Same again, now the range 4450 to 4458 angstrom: 17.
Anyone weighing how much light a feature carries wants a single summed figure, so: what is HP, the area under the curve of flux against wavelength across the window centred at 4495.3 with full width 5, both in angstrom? 34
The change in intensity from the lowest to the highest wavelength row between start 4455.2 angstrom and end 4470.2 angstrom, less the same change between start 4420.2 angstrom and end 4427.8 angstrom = 1.7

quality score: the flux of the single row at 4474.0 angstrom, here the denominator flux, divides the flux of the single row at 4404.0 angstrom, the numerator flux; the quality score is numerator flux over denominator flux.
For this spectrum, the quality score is 0.54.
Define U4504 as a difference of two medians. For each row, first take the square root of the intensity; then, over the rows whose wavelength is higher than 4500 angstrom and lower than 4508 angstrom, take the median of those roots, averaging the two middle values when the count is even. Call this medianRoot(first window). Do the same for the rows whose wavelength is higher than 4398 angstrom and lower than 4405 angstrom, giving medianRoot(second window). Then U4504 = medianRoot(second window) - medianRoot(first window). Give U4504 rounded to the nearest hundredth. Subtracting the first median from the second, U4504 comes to -0.49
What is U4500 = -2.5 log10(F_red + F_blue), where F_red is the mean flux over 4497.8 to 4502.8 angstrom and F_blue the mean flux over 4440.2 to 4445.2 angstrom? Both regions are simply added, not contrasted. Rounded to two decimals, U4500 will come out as -2.84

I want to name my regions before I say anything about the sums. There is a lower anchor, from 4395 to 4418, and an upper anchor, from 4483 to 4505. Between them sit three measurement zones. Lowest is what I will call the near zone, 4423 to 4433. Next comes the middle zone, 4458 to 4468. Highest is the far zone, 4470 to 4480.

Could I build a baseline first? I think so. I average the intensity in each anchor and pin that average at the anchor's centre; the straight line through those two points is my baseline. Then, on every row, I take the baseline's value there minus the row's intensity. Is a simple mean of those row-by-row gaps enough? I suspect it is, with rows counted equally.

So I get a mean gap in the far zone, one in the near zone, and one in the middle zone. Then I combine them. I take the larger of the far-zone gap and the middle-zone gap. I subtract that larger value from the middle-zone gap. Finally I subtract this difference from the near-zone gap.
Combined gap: -0.3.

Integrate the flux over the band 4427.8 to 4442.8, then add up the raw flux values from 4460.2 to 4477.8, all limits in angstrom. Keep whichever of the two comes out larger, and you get 94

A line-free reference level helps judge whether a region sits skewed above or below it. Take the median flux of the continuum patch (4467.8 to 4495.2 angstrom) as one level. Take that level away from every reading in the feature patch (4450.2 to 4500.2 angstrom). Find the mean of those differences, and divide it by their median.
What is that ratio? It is 1.12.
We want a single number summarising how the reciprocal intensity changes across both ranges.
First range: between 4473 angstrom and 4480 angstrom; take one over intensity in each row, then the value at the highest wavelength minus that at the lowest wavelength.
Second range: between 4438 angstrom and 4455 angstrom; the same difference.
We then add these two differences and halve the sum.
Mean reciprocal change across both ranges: 0.03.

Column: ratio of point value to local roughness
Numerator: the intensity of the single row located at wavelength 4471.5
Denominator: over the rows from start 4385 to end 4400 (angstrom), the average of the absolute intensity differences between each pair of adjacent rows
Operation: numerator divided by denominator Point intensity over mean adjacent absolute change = 30.1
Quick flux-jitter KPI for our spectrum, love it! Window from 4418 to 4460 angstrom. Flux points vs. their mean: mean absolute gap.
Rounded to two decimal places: 0.62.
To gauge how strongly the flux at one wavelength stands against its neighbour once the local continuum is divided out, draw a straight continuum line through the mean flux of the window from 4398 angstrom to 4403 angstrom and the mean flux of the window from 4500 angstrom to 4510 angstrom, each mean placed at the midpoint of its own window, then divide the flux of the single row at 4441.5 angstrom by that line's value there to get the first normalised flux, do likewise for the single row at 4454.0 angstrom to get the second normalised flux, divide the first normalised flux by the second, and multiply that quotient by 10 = 11.8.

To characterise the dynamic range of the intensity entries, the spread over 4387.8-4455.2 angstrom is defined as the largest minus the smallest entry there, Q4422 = 3.6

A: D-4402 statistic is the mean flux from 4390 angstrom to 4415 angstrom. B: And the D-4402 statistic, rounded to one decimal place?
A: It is 5.8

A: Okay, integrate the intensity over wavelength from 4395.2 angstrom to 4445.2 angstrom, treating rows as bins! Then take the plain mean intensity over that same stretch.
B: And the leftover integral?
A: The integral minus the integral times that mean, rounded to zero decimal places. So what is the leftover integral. -1557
